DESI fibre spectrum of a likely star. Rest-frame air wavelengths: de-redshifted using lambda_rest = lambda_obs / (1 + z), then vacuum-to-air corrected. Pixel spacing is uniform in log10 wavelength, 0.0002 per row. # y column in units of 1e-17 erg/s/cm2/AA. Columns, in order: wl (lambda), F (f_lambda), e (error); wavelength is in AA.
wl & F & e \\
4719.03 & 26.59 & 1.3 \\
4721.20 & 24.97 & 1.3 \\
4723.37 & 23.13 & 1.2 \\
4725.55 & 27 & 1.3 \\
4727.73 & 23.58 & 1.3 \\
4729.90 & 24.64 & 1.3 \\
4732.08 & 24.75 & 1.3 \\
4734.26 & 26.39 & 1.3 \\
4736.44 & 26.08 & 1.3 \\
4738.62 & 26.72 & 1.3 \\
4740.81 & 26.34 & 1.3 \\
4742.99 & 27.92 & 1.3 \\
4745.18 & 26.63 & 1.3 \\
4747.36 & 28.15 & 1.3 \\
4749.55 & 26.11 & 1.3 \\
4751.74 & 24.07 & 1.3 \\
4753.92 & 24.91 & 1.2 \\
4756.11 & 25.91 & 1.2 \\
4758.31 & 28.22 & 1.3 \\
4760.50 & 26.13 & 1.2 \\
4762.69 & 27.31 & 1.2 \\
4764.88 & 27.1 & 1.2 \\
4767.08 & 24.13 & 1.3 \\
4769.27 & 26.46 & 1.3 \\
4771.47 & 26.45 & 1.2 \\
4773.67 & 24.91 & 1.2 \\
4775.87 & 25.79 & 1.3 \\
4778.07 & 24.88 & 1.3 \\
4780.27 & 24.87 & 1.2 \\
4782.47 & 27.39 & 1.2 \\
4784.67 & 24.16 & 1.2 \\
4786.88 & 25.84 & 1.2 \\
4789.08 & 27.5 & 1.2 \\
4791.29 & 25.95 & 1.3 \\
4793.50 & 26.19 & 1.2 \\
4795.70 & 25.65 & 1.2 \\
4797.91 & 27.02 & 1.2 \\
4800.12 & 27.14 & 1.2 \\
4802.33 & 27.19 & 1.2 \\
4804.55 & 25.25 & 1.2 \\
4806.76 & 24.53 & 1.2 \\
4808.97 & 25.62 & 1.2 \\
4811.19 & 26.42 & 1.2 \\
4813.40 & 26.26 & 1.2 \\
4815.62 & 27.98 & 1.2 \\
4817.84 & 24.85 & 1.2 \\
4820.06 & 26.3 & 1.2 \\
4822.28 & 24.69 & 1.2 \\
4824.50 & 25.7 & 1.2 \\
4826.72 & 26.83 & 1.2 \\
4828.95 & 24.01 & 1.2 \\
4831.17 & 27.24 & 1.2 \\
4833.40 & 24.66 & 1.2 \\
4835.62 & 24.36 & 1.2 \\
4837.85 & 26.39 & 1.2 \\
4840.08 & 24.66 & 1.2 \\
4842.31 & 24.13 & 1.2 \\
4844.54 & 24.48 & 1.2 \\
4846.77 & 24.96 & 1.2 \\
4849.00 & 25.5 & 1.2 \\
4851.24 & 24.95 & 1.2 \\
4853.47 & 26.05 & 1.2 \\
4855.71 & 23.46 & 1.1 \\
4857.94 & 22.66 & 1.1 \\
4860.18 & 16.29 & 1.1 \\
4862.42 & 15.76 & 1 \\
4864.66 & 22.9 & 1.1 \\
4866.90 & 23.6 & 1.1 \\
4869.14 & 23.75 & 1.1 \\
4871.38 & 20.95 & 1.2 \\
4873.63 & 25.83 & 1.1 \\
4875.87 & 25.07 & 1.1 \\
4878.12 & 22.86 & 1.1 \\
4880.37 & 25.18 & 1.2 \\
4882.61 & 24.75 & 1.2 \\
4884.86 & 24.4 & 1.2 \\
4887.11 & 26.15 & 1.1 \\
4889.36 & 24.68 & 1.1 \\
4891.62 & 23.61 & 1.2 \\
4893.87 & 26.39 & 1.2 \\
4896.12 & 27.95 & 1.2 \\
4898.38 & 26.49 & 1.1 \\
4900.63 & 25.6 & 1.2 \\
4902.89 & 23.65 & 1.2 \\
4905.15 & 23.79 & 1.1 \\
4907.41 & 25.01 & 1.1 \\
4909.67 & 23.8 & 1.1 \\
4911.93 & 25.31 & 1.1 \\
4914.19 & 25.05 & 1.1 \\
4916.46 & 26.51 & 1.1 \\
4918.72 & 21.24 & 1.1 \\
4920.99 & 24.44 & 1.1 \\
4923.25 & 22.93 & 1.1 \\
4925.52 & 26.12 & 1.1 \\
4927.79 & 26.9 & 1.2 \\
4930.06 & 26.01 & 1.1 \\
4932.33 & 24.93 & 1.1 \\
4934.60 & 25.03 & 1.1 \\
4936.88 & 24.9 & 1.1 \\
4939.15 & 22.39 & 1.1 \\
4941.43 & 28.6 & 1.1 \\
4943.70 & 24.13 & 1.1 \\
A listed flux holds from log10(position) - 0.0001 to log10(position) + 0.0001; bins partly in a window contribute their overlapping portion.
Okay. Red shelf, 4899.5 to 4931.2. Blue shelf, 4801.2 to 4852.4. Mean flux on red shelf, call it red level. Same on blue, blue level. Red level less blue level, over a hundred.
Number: -0.008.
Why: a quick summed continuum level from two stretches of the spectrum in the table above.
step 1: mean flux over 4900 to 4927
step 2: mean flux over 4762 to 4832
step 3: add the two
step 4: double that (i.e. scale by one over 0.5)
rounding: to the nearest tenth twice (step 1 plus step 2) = 100.9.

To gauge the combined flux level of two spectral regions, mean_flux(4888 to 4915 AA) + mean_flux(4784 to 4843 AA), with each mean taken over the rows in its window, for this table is 50.9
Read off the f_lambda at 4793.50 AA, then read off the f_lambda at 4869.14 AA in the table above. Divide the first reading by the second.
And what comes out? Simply 1.10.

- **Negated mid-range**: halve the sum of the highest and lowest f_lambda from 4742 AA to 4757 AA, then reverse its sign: -26.1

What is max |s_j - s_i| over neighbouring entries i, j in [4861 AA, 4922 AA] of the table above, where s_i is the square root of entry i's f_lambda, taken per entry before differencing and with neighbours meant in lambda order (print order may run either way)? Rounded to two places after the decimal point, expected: 0.82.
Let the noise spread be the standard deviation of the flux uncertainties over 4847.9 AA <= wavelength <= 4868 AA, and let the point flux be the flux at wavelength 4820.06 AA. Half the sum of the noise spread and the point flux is 13.2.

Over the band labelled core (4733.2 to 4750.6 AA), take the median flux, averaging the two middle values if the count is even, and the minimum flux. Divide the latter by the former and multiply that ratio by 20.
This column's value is 19.7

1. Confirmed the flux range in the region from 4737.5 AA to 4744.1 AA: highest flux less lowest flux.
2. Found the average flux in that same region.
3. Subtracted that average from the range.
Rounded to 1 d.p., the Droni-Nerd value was -25.4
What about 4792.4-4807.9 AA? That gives -23.5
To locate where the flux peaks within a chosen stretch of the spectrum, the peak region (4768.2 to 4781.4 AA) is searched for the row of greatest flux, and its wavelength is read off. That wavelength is 4769.27 AA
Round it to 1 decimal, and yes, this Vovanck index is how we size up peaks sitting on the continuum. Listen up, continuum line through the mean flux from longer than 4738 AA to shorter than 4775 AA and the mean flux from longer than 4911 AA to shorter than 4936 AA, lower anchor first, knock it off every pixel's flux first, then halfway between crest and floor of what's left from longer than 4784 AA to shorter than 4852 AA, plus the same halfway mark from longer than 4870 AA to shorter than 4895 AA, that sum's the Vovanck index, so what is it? -1.5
